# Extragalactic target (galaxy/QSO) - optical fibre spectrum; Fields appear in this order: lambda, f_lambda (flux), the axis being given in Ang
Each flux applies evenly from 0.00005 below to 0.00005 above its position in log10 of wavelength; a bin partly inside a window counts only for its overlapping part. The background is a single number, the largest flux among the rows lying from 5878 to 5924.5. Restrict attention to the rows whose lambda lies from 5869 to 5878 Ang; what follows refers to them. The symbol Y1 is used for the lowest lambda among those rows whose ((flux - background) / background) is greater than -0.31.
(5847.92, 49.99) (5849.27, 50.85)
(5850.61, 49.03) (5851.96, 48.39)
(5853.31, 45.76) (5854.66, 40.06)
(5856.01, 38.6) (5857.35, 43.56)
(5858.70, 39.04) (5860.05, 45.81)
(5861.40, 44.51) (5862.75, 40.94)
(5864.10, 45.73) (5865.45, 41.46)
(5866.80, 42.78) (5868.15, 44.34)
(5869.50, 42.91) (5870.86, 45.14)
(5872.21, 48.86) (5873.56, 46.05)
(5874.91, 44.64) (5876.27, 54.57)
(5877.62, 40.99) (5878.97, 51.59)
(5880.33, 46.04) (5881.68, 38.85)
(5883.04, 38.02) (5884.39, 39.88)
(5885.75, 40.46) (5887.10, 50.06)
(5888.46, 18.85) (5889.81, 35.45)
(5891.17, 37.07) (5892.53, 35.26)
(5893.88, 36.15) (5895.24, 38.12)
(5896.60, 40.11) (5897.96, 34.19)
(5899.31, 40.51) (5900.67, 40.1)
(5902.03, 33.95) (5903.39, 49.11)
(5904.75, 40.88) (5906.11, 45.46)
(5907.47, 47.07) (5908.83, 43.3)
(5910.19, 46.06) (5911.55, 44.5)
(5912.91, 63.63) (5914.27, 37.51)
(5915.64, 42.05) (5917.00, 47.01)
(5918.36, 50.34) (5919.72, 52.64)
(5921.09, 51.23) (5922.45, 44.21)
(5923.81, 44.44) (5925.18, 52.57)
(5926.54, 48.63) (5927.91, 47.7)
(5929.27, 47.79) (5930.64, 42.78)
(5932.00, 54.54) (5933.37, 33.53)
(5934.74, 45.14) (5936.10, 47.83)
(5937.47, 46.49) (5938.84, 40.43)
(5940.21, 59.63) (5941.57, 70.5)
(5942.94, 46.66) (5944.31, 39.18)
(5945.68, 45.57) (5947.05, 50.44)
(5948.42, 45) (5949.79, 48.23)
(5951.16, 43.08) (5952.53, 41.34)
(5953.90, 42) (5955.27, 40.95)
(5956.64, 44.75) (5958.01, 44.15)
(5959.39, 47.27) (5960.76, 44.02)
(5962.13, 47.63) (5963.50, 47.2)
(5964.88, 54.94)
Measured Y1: 5870.86 Ang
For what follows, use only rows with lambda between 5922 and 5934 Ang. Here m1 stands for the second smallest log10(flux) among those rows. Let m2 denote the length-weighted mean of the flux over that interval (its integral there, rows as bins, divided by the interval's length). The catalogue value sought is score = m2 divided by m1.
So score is 28.4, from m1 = 1.63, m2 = 46.3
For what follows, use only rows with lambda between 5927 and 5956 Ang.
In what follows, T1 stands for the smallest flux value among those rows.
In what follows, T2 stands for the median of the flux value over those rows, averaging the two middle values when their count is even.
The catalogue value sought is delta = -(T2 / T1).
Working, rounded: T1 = 33.53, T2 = 45.6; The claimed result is -1.36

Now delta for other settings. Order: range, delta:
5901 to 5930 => -1.38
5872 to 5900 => -2.13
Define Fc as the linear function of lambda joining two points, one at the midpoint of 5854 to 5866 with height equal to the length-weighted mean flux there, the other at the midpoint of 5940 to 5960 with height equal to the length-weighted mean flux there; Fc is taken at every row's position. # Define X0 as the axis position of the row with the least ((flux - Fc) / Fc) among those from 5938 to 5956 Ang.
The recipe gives 5944.31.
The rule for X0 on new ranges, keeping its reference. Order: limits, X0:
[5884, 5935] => 5888.46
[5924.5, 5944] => 5933.37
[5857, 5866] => 5858.70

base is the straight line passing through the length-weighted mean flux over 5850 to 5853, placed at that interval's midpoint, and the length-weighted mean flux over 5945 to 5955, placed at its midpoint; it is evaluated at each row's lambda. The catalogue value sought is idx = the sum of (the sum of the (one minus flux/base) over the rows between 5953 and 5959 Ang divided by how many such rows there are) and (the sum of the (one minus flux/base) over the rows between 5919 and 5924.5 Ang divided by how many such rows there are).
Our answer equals -0.01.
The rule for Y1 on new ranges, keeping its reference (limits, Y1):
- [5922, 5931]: 5922.45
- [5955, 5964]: 5956.64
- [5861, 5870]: 5861.40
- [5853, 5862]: 5853.31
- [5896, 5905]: 5903.39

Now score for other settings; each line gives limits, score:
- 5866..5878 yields 28.0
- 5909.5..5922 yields 29.7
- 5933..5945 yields 30.2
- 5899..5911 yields 26.8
